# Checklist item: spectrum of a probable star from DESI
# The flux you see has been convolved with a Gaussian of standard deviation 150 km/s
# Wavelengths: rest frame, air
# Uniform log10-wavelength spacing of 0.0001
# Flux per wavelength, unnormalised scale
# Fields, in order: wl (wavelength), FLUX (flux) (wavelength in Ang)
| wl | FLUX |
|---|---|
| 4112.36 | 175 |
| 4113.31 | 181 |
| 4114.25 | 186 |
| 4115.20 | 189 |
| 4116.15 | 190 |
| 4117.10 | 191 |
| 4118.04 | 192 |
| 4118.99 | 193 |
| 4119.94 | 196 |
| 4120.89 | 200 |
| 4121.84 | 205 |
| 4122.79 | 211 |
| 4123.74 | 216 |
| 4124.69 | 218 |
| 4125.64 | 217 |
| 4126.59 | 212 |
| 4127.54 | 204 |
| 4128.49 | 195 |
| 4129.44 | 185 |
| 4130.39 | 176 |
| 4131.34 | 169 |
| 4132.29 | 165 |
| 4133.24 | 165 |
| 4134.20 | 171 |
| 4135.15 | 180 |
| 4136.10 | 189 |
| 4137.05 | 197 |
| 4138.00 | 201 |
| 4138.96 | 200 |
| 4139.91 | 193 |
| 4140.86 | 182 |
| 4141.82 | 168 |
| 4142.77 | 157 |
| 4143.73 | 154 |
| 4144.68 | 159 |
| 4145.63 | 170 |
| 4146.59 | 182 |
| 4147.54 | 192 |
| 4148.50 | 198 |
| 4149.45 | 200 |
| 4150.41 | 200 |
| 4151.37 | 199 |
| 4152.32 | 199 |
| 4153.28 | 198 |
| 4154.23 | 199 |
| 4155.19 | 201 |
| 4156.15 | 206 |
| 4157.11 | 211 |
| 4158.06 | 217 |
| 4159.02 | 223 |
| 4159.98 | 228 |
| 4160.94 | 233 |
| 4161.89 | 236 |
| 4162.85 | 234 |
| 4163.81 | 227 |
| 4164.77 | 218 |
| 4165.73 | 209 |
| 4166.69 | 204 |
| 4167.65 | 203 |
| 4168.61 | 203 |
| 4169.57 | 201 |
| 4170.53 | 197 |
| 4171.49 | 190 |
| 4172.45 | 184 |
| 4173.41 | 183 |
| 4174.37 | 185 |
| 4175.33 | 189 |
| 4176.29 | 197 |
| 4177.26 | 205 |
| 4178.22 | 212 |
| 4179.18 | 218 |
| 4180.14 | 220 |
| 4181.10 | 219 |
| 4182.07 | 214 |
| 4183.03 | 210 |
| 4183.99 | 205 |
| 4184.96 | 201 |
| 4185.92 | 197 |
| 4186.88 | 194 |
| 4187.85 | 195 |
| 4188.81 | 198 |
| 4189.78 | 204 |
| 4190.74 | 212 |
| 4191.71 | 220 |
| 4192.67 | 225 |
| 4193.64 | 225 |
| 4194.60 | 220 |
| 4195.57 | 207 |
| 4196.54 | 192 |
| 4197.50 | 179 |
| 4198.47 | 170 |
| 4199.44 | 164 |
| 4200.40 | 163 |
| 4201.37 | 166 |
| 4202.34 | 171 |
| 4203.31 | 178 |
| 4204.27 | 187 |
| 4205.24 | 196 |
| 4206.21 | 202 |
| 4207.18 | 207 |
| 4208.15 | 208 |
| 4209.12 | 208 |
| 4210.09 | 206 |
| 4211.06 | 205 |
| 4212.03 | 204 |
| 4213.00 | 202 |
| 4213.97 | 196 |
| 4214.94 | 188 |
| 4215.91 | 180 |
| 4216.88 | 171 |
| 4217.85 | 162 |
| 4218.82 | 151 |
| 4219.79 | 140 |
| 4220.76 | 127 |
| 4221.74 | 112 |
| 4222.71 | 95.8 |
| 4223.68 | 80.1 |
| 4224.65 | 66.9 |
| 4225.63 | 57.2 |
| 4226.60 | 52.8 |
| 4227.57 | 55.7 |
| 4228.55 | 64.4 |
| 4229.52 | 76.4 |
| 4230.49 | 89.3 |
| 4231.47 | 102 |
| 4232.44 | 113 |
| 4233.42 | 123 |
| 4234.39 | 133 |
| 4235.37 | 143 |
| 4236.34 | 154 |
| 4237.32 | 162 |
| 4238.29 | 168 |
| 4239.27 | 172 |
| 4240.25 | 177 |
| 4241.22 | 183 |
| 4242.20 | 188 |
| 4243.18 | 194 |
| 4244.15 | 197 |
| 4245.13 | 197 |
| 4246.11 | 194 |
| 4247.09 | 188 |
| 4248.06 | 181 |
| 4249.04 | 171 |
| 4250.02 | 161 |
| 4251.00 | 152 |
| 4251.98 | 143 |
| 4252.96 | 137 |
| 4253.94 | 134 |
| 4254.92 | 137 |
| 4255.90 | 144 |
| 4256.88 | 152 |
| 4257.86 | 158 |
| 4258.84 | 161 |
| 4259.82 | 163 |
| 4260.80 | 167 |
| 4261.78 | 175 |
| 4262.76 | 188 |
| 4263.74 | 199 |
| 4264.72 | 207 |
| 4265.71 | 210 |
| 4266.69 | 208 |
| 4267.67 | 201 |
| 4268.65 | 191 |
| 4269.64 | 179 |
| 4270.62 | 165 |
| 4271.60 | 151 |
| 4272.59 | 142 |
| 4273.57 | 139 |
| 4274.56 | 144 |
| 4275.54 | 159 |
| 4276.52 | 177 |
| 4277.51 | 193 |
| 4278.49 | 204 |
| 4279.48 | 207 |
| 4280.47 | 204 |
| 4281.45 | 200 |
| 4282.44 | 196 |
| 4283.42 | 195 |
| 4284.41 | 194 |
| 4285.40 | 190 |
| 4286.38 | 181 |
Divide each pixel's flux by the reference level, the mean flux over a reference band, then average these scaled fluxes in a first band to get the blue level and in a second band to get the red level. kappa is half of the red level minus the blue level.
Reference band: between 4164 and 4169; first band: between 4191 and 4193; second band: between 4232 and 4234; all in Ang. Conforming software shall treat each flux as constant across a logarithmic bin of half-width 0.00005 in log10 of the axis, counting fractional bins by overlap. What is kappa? -0.25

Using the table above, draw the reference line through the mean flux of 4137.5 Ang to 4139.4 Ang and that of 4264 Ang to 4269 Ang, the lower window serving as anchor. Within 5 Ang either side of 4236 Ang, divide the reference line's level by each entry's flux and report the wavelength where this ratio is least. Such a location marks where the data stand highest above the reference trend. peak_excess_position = 4240.25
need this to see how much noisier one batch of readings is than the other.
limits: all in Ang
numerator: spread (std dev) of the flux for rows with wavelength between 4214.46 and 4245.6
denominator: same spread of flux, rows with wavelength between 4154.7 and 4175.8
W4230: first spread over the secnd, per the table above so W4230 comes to 2.8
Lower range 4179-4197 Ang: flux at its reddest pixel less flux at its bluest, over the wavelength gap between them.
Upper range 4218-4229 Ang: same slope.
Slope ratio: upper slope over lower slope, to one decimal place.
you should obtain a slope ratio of 5.9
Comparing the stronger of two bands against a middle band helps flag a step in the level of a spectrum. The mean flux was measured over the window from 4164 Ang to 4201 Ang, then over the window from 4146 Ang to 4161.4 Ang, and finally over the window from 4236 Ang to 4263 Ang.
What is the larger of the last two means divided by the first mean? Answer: 1.02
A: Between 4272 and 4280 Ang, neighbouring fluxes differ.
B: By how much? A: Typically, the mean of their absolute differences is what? 10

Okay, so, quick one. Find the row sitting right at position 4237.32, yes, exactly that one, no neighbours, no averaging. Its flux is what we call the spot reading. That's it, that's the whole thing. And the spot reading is 162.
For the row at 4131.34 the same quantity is 169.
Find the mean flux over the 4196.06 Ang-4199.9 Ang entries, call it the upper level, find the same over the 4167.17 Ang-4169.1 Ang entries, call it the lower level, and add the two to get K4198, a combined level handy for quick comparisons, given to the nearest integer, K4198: 379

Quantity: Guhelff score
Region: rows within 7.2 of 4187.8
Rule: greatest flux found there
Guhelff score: 225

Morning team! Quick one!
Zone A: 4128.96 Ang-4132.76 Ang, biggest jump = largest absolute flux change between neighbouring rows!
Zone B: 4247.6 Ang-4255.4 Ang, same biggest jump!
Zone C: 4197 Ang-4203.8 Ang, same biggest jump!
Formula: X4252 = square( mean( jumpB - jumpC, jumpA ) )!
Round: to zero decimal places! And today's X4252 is 25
